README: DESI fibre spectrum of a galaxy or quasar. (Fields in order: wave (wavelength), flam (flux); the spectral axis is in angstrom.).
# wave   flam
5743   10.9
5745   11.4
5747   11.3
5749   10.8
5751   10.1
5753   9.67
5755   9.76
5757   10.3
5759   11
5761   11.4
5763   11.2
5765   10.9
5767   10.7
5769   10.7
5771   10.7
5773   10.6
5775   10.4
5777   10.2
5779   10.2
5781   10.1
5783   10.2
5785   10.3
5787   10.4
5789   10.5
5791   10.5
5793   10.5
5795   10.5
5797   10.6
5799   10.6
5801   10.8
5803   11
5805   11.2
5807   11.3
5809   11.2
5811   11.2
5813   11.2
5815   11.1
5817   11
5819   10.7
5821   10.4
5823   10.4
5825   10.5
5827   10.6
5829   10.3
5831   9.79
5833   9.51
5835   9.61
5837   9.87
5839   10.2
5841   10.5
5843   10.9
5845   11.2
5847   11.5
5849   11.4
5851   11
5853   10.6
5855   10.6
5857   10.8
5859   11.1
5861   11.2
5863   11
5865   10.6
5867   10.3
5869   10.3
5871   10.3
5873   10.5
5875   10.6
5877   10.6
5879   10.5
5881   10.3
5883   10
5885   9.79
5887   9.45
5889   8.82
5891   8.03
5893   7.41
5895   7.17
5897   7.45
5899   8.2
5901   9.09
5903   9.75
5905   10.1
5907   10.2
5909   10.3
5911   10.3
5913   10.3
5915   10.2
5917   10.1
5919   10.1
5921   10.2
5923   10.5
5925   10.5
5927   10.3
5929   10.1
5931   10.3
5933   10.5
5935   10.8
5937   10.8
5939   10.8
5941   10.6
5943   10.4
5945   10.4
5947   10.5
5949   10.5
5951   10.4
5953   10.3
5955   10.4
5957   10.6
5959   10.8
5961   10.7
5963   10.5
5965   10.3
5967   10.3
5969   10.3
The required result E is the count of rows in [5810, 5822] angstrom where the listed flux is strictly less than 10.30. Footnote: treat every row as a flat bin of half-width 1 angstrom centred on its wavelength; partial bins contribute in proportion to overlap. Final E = 0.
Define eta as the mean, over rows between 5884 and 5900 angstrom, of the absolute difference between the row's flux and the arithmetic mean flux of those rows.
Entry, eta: 0.80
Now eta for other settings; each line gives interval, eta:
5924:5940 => 0.22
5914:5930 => 0.14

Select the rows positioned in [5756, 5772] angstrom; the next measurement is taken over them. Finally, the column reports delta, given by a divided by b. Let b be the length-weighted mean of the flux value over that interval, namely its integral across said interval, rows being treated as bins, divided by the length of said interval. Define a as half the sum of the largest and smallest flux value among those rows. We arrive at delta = 1.00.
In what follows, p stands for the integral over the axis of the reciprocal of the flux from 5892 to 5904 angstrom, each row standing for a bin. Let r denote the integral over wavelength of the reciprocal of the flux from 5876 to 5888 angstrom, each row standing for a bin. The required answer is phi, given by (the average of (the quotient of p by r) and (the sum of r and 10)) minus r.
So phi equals 5.03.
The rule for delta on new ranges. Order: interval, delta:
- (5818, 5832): 0.99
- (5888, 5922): 0.94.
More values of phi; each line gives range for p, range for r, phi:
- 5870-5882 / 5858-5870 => 4.95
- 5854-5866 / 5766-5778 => 4.92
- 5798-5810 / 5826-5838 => 4.85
